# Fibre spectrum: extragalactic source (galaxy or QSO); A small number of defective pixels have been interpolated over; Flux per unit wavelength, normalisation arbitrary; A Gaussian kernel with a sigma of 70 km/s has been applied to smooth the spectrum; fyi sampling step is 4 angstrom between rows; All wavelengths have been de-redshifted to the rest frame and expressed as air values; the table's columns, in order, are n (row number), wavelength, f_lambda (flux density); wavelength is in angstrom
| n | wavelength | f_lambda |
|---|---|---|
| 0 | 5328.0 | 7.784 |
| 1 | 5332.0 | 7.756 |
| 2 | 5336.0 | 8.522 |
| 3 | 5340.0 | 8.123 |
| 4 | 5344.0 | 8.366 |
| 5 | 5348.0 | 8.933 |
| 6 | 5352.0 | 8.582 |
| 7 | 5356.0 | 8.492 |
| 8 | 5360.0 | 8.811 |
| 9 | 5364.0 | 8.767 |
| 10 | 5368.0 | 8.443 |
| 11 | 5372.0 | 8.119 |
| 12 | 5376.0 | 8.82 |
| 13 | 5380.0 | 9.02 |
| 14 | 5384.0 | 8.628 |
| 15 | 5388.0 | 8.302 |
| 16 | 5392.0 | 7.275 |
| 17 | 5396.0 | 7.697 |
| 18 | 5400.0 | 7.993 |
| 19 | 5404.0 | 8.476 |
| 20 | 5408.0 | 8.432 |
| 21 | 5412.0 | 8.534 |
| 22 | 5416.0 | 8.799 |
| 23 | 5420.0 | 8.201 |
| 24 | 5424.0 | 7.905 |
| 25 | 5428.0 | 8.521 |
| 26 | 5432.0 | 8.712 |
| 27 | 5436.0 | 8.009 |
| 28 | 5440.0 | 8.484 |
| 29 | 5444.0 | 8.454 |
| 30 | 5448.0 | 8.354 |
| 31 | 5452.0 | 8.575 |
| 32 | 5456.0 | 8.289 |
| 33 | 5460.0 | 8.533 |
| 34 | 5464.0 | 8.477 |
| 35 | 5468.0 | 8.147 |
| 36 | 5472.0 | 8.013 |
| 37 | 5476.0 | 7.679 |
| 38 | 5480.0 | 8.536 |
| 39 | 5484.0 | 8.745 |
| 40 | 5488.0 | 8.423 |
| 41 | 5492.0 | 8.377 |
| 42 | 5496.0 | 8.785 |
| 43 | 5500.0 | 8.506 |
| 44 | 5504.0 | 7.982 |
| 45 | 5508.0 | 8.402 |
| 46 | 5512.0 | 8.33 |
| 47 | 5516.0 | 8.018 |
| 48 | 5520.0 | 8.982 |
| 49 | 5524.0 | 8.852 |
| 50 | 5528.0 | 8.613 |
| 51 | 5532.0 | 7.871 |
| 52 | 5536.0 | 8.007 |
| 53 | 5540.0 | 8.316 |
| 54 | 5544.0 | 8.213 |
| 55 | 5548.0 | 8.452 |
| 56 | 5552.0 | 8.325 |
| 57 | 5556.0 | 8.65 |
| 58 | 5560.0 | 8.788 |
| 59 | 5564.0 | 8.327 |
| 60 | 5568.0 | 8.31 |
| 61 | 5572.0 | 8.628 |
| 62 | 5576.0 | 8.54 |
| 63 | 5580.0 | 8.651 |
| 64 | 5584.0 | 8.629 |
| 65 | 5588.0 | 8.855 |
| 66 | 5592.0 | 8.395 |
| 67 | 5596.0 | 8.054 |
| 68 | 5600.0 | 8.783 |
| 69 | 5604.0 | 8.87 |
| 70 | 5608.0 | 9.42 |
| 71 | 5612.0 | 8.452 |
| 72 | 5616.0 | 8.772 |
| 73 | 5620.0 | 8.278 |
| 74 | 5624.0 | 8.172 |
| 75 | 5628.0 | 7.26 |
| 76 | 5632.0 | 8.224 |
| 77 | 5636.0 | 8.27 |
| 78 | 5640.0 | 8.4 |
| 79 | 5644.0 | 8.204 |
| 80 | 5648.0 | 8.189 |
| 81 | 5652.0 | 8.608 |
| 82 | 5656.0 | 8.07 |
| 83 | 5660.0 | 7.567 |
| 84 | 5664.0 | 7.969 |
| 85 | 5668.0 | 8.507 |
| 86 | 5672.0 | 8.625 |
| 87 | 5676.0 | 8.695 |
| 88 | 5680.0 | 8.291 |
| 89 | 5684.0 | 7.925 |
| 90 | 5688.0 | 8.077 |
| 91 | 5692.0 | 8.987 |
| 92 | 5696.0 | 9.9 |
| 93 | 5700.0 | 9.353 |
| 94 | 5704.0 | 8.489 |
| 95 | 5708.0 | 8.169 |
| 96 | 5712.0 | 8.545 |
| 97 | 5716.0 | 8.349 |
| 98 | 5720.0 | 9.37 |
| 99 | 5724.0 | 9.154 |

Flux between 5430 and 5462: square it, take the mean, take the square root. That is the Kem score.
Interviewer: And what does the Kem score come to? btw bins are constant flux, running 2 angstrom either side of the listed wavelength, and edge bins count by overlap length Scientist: 8.43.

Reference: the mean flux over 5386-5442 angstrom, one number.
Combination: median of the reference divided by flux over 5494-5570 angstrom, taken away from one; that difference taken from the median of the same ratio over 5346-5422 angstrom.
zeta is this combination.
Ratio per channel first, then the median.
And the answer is 0.959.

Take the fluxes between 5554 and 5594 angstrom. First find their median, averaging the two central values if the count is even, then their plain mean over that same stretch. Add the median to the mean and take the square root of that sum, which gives 4.15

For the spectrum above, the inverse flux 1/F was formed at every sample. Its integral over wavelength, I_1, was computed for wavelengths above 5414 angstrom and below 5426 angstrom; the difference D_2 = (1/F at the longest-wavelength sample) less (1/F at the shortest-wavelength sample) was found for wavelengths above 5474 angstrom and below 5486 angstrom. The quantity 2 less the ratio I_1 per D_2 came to 93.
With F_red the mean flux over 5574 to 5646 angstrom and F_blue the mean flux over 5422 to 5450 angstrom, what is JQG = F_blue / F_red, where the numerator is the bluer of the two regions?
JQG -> 0.99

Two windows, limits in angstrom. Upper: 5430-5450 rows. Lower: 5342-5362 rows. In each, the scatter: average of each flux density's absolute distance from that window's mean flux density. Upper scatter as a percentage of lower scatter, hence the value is 94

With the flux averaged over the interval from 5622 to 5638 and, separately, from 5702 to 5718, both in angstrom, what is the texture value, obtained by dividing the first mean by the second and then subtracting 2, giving -1.05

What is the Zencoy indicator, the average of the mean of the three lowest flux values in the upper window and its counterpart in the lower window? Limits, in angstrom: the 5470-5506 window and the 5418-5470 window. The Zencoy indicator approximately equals 7.96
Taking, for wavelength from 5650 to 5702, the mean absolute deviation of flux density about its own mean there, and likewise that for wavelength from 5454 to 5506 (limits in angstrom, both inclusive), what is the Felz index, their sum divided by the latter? 2.94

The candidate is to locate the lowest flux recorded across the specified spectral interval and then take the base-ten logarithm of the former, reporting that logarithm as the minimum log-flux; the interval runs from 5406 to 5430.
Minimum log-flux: 0.898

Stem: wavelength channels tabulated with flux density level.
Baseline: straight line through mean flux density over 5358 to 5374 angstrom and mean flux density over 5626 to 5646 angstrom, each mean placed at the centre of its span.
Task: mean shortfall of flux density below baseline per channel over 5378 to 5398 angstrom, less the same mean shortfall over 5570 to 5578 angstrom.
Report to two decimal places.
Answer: 0.72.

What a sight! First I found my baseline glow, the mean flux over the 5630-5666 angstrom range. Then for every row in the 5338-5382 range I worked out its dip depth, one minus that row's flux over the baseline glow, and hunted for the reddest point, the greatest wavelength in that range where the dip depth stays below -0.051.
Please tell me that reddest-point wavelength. 5380.0 angstrom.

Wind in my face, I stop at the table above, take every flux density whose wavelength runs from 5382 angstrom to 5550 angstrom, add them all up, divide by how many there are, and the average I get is 8.33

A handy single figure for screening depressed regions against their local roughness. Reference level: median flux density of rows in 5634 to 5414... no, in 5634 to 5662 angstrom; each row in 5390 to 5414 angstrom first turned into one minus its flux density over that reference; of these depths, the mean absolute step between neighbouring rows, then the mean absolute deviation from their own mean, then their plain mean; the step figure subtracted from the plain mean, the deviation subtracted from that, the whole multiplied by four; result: -0.27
